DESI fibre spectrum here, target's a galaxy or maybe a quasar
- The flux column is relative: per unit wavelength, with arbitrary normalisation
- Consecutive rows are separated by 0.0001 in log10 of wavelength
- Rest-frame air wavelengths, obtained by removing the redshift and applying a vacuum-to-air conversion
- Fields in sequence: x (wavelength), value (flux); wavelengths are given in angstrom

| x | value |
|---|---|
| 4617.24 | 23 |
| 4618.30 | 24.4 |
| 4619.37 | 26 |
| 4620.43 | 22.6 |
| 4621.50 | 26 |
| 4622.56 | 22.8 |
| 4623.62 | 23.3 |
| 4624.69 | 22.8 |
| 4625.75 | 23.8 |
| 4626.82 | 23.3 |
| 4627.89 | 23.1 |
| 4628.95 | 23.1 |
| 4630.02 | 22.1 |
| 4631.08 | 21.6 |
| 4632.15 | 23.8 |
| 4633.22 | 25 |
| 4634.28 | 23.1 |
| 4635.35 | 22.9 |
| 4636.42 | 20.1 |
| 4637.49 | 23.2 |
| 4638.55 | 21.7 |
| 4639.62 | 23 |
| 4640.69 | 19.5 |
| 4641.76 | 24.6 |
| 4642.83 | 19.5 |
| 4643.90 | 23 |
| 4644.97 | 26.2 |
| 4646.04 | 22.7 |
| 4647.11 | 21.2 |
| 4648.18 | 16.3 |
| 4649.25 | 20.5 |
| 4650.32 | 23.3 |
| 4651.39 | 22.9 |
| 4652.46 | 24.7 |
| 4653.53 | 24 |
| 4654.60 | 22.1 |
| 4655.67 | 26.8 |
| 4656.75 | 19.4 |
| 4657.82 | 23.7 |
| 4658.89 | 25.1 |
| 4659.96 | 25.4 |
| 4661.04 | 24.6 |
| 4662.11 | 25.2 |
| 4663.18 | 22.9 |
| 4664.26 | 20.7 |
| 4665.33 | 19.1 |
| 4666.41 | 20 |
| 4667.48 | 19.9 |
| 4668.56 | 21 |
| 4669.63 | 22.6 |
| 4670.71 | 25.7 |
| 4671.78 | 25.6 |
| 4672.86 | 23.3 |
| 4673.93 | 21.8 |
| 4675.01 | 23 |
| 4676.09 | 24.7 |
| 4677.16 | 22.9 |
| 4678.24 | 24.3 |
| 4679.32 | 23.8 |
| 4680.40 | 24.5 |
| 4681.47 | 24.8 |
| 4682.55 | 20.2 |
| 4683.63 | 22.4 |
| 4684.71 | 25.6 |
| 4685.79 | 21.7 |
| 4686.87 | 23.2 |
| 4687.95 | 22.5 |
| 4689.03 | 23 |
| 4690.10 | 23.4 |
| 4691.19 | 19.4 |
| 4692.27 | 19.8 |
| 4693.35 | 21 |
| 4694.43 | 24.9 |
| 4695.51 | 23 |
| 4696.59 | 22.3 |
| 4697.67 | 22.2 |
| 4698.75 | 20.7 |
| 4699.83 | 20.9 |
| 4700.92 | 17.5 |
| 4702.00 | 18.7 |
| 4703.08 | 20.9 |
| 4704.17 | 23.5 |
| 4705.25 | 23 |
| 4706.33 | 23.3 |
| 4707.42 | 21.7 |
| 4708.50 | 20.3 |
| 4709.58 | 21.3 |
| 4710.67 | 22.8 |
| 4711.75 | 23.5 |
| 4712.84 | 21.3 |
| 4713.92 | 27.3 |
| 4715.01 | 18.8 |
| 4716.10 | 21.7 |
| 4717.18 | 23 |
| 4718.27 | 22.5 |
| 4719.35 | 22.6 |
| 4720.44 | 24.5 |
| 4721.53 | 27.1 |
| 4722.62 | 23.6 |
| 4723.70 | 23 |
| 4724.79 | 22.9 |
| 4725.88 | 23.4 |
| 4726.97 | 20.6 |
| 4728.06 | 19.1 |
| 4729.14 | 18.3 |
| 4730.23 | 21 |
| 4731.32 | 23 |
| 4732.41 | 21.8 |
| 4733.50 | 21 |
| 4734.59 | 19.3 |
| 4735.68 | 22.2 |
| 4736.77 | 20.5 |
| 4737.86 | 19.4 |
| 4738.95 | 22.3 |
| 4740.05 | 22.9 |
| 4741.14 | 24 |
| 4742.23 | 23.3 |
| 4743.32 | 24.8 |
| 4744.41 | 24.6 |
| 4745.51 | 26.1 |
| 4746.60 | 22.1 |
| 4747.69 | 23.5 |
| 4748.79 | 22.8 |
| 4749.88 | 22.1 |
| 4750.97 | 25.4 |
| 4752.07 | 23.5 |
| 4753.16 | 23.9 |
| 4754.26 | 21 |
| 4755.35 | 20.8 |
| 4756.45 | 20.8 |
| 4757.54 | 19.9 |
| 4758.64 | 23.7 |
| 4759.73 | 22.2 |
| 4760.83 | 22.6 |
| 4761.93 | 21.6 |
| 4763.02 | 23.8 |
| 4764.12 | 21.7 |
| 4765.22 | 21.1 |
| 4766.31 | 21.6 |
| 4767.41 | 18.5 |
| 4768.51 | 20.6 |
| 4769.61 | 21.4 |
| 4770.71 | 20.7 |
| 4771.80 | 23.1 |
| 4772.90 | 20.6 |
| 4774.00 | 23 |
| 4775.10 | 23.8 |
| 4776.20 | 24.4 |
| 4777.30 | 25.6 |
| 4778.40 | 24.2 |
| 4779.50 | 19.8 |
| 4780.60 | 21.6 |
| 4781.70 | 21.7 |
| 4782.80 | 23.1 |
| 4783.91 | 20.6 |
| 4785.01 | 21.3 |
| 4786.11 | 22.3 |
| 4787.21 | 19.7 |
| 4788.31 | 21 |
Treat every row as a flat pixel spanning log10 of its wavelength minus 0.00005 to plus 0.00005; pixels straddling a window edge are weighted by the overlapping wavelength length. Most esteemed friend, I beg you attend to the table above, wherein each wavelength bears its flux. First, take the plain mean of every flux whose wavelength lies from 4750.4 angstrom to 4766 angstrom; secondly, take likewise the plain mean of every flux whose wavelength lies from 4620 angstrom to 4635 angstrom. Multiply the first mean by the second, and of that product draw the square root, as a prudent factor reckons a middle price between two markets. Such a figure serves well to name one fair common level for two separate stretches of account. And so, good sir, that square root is 22.8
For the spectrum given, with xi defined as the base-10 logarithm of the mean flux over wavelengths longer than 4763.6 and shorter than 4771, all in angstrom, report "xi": 1.32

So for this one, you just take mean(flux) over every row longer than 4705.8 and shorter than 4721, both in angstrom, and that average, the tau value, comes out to 22.5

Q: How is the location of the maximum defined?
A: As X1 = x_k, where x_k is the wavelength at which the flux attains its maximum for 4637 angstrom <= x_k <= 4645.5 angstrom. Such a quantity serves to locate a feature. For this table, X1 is 4644.97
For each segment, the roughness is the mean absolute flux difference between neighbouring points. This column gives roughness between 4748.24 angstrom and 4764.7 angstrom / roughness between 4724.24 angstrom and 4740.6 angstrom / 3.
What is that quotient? 0.31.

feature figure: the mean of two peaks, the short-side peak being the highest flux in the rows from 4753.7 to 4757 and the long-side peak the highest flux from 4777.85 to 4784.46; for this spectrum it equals 22.6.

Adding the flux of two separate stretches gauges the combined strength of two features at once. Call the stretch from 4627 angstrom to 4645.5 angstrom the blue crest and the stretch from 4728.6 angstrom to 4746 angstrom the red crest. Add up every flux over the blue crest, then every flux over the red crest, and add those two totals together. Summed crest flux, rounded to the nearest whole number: 740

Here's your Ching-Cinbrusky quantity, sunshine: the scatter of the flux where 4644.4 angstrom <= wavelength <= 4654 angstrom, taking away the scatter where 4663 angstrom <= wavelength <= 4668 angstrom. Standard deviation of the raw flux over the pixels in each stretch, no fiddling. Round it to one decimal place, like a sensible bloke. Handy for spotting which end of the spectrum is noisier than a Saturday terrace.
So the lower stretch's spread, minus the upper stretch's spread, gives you 1.4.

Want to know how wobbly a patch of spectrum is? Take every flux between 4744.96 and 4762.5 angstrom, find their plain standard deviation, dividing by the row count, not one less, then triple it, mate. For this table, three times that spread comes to 4.9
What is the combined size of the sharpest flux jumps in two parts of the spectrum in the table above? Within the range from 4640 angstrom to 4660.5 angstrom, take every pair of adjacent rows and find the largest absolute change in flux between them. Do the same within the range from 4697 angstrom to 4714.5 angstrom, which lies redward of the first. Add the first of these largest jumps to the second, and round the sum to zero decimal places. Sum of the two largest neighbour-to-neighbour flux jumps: 13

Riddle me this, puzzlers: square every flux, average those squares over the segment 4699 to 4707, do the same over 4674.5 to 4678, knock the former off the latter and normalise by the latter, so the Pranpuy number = 0.19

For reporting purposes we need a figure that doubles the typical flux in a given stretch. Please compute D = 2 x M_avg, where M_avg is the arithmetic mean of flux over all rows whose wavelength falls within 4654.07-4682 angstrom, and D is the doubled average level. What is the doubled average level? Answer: 46.4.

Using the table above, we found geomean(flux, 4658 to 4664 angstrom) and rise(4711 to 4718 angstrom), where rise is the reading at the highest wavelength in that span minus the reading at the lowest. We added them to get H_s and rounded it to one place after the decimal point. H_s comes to 24.1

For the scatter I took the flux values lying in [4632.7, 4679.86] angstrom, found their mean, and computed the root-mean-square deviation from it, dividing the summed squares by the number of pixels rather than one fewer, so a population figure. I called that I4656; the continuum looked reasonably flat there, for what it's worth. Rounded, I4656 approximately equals 2.2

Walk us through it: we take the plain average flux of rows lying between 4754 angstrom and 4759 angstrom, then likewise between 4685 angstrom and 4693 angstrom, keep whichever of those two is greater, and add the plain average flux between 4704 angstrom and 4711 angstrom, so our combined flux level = 44.1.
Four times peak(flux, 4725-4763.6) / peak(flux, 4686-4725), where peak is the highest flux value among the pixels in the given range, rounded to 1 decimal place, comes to 3.8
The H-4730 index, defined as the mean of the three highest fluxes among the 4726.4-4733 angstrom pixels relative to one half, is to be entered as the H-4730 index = 44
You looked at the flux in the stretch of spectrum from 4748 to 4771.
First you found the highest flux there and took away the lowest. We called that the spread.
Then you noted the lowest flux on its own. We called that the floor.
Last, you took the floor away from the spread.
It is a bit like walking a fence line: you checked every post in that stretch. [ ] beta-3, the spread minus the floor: -12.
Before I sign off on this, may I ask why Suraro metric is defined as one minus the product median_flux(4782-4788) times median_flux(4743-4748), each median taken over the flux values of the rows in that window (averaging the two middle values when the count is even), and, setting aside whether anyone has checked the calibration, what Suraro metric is -523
